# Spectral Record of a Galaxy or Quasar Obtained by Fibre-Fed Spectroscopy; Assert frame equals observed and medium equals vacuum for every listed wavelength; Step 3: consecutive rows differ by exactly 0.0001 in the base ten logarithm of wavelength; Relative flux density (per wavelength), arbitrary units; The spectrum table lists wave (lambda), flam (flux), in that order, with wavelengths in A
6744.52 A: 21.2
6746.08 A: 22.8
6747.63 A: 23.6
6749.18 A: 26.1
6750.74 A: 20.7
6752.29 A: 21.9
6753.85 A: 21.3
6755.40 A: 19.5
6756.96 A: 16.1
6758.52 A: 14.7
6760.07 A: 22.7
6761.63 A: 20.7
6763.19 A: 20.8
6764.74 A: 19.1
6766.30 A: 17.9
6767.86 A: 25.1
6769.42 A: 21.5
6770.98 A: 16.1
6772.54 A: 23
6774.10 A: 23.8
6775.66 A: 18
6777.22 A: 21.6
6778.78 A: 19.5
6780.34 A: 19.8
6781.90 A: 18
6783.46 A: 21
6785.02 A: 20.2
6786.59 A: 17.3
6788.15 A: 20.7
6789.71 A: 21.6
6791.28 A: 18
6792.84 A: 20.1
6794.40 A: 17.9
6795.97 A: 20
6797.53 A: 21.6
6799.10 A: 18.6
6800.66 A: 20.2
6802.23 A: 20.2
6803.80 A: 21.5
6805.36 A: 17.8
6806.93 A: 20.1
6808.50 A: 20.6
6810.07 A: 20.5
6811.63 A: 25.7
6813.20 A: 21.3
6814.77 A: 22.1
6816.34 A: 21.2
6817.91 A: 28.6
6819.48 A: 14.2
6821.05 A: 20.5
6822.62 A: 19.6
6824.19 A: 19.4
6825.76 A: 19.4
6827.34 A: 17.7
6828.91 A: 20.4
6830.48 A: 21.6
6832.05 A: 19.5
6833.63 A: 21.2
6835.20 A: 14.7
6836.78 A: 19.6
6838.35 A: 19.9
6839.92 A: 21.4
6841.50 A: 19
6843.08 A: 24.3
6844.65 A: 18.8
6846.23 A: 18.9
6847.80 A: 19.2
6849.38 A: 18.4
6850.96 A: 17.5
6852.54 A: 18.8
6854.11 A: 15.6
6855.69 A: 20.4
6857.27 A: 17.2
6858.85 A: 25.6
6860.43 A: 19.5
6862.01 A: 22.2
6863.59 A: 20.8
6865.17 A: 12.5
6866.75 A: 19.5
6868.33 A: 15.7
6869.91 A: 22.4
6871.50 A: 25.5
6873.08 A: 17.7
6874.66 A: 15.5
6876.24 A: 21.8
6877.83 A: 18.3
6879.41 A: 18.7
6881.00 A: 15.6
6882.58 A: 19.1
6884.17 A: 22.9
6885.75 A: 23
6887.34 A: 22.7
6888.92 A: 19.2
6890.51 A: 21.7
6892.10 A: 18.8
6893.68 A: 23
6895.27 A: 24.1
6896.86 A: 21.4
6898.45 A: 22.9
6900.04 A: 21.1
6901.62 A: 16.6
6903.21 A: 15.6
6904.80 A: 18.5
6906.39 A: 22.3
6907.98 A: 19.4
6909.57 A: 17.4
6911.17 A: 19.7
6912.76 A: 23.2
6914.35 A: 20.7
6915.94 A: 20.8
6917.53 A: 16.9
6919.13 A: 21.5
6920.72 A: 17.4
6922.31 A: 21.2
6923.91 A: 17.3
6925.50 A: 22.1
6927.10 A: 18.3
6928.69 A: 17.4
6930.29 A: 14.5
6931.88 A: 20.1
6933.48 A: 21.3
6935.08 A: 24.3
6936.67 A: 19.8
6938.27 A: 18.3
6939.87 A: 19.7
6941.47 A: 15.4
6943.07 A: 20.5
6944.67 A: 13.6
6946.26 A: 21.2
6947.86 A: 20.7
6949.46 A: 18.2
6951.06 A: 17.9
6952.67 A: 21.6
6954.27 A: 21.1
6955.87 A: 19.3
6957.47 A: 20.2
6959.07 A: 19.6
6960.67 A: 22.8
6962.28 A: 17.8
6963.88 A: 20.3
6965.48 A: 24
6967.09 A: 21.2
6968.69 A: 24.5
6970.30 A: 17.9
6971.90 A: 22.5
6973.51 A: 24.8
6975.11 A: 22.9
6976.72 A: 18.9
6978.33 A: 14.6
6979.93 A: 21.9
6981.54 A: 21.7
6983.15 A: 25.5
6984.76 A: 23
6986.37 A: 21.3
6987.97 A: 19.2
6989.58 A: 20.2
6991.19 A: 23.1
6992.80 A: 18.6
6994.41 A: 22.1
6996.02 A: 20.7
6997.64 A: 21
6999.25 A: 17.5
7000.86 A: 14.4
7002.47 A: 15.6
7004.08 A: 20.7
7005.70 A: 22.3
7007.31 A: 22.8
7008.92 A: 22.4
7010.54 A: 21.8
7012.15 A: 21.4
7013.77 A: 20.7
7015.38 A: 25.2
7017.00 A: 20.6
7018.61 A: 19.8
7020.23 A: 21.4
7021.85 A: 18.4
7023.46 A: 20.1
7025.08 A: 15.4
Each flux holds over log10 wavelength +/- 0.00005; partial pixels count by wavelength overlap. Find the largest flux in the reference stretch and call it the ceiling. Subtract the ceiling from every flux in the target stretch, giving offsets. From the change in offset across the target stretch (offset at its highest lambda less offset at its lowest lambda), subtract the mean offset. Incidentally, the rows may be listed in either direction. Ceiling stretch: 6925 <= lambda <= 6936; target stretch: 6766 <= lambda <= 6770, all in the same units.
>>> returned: 6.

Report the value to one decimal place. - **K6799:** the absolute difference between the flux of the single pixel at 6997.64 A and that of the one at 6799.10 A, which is 2.4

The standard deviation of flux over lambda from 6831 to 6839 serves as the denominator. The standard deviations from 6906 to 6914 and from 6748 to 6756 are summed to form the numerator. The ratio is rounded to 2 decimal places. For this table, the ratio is 1.95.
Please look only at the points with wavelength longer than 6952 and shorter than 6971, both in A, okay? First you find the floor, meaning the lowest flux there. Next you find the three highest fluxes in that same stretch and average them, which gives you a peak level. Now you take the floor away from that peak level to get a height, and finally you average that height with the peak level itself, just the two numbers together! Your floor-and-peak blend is 14.9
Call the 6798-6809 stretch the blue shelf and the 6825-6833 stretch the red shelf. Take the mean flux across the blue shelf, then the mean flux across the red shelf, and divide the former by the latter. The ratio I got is 1.01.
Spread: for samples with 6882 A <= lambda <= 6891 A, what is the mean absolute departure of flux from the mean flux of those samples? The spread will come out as 1.5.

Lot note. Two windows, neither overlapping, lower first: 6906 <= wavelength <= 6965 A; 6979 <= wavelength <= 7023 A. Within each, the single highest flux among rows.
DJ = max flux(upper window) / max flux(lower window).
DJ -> 1.05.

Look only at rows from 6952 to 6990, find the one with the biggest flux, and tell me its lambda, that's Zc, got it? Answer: 6983.15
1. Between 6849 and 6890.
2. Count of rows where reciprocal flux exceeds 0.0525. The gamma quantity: 12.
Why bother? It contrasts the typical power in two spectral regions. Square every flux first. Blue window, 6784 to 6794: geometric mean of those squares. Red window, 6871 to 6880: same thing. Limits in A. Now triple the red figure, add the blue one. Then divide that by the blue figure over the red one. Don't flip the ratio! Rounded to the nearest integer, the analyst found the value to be 1465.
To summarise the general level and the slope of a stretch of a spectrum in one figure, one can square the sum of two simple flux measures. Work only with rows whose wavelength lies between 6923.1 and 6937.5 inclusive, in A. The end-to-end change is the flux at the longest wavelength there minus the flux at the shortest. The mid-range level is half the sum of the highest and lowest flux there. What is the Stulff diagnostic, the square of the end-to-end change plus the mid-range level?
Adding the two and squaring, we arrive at 480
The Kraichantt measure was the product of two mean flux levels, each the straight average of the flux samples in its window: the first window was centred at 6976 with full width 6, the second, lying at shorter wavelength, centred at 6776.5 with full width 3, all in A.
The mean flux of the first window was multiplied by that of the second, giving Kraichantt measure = 402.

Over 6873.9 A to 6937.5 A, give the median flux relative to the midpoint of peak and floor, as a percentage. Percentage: 103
